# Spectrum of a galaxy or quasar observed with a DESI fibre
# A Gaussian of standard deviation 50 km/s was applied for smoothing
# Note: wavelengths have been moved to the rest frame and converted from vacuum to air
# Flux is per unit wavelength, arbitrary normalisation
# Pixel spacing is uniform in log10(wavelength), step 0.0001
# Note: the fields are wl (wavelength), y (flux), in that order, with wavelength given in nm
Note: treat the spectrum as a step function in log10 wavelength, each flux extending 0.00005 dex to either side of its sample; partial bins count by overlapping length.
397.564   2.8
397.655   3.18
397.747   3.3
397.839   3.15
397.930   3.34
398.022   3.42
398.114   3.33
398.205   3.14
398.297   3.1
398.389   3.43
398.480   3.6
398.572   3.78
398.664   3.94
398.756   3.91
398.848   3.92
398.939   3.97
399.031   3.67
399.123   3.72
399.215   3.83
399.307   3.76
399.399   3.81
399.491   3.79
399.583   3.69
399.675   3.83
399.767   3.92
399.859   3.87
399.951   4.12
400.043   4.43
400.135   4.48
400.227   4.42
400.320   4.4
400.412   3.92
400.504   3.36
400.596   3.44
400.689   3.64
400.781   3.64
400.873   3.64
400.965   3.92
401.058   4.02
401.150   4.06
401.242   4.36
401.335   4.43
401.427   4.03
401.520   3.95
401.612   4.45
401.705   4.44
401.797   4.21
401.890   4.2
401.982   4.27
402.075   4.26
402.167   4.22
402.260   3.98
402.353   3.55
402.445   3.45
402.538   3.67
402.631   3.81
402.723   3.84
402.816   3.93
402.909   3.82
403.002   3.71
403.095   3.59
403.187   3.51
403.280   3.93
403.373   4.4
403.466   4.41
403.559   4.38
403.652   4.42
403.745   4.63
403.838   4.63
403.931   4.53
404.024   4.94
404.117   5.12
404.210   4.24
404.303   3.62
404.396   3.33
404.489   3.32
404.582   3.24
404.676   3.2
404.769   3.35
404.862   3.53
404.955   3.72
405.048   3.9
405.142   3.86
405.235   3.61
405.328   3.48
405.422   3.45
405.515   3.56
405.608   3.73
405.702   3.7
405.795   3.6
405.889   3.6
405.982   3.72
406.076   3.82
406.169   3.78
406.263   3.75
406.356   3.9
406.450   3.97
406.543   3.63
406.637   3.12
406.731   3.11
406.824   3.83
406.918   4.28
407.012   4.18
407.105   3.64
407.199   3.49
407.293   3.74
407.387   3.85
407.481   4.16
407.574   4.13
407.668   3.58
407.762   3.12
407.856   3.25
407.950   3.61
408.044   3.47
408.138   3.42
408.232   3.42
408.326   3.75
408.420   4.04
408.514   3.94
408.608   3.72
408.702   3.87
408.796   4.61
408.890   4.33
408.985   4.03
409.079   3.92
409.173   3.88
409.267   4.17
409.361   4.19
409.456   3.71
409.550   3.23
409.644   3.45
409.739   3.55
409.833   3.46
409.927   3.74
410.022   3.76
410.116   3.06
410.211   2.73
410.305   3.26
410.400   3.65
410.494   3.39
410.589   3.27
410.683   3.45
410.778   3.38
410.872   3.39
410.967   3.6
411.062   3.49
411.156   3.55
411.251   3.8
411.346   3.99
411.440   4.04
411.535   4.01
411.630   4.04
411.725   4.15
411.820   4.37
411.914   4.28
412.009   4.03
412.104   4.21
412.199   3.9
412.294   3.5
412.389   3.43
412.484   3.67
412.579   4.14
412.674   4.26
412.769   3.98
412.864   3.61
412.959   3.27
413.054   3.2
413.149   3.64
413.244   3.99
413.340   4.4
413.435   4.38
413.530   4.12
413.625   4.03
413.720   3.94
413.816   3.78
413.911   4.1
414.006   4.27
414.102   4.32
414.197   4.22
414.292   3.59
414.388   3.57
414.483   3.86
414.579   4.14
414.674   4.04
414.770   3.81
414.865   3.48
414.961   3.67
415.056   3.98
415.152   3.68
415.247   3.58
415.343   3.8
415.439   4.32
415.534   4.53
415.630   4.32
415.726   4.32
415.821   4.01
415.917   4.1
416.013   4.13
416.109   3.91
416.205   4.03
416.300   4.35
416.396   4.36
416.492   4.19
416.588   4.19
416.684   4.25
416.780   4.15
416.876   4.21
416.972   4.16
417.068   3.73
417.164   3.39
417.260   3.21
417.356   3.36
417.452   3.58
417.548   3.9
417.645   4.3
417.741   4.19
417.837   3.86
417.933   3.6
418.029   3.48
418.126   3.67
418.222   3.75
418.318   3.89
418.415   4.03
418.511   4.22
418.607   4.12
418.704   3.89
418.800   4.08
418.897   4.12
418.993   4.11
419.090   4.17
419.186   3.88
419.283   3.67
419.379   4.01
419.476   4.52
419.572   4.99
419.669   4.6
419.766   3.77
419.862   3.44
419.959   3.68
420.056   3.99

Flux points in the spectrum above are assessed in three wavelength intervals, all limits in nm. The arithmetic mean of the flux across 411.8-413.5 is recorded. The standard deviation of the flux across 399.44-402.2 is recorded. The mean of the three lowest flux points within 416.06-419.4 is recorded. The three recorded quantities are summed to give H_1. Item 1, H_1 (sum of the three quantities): 7.54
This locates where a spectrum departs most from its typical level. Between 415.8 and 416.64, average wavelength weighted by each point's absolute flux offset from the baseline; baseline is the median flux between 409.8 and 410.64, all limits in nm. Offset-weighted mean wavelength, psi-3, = 416.23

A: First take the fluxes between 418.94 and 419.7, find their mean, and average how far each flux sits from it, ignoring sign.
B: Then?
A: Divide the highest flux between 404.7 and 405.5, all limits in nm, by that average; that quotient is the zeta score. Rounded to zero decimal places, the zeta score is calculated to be 11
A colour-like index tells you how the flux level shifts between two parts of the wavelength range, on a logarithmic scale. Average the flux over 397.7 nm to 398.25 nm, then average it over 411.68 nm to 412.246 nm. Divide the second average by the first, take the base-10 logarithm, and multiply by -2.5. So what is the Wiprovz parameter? -0.26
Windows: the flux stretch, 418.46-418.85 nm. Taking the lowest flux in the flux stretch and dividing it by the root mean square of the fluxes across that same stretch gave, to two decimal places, 0.95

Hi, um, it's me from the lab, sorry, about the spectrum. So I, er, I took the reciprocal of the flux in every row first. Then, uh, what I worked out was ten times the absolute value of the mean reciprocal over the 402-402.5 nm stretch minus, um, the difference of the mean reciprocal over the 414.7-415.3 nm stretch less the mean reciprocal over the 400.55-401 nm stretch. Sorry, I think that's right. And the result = 2.6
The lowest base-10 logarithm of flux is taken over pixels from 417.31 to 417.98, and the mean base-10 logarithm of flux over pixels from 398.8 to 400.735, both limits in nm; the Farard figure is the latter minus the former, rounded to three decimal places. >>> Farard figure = 0.064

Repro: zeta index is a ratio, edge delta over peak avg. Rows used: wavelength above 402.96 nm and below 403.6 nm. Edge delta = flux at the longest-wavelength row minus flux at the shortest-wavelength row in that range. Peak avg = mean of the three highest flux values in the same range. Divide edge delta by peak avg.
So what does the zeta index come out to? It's 0.15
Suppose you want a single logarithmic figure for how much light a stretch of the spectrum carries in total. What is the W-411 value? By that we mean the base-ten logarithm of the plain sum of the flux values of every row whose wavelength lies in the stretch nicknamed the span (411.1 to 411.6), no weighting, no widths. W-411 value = 1.29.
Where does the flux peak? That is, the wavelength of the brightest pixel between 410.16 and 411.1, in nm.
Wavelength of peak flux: 410.400 nm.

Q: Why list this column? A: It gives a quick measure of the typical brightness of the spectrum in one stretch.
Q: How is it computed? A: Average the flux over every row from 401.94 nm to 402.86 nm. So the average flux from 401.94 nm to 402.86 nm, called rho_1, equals 3.90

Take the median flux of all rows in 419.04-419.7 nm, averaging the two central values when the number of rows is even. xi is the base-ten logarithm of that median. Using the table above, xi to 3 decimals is 0.620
